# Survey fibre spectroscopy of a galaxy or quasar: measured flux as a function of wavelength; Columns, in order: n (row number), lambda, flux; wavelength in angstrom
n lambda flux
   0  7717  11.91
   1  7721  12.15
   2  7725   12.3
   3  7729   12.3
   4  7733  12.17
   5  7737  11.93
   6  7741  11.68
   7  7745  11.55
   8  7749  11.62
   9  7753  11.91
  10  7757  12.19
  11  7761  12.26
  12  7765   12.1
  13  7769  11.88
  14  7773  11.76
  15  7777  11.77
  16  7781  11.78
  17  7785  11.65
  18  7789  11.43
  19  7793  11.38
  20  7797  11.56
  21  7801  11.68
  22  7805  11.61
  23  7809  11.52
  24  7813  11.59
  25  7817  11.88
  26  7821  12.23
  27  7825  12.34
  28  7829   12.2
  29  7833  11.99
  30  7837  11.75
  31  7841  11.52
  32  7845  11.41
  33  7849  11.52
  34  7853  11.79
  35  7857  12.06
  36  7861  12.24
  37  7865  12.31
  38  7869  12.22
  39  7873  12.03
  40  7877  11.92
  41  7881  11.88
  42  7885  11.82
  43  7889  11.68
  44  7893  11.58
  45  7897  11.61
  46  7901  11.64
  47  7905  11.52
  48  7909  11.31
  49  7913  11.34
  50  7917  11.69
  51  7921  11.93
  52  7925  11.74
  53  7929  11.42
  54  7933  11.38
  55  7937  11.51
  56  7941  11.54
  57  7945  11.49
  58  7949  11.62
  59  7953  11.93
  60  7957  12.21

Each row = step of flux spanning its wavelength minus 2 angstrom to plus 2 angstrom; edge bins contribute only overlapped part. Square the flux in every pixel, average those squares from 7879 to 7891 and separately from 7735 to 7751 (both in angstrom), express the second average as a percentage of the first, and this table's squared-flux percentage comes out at 98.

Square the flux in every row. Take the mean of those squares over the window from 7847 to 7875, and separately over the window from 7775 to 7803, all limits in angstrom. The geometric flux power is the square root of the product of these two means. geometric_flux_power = 140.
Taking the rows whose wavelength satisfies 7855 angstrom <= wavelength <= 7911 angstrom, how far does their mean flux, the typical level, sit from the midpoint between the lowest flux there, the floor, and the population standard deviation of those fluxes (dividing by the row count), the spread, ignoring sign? 6.04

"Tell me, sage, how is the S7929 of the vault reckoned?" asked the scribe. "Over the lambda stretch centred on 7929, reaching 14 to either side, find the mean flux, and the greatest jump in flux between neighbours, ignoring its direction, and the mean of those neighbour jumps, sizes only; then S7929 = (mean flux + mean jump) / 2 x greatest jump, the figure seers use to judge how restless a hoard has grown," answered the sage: 1.88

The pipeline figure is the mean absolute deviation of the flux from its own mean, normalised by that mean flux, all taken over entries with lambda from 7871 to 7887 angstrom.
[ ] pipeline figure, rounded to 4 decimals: 0.0052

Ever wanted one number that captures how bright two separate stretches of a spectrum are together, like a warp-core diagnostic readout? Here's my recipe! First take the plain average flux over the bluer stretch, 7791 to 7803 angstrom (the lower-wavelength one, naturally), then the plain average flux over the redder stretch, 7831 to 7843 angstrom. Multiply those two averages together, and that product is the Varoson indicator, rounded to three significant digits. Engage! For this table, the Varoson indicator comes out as 136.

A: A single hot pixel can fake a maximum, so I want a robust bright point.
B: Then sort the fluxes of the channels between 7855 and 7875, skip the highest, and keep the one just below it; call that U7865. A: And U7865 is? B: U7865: 12.24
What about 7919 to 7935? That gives 11.74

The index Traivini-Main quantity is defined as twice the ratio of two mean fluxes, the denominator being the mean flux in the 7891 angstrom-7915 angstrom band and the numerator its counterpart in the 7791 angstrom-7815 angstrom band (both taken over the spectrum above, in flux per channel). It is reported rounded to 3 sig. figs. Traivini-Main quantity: 2.01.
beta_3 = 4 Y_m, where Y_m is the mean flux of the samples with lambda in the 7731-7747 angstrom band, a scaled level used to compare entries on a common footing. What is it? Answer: 47.3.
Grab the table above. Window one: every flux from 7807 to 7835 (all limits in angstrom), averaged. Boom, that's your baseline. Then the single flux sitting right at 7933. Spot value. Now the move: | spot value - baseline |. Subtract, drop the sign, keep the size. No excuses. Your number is 0.6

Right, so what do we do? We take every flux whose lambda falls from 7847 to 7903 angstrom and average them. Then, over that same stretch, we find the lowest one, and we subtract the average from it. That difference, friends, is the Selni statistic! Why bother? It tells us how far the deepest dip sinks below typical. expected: -0.36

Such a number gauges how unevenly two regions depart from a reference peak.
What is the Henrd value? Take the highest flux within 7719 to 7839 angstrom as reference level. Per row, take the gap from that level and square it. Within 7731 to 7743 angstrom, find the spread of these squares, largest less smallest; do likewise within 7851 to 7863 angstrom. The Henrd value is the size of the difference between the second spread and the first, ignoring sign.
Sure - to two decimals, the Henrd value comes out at 0.11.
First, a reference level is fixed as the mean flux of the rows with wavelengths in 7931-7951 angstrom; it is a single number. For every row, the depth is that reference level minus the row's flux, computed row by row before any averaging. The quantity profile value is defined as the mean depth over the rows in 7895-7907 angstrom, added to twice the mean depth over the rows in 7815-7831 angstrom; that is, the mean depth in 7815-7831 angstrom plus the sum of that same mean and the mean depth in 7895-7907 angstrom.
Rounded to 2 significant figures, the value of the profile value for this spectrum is -1.4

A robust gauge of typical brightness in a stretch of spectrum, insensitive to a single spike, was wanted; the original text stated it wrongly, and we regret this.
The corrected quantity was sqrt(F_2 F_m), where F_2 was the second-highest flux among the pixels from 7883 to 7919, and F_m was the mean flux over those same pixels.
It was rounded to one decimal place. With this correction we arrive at 11.6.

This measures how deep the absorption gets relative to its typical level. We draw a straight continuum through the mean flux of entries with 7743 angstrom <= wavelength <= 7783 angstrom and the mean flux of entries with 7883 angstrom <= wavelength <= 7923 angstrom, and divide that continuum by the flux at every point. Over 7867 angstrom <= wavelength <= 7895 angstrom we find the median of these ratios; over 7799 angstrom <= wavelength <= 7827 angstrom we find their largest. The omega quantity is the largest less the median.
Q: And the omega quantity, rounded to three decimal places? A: 0.043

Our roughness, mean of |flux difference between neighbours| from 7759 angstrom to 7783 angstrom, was 0.10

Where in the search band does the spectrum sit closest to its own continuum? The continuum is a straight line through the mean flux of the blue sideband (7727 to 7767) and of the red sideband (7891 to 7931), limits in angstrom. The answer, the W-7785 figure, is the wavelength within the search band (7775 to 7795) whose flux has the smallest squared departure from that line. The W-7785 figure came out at 7781 angstrom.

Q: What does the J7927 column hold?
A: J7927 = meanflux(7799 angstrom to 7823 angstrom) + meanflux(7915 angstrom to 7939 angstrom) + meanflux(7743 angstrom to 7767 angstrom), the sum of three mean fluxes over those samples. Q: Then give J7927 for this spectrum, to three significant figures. 35.3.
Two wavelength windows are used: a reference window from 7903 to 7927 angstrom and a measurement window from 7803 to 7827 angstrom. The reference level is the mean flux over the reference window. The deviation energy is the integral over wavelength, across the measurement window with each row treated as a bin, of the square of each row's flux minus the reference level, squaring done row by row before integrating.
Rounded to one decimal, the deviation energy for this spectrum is 4.3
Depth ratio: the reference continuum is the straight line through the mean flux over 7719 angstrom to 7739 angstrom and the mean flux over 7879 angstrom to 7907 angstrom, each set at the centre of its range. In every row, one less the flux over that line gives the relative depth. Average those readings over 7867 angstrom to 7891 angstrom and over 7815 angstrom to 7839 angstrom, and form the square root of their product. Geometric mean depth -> 0.017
